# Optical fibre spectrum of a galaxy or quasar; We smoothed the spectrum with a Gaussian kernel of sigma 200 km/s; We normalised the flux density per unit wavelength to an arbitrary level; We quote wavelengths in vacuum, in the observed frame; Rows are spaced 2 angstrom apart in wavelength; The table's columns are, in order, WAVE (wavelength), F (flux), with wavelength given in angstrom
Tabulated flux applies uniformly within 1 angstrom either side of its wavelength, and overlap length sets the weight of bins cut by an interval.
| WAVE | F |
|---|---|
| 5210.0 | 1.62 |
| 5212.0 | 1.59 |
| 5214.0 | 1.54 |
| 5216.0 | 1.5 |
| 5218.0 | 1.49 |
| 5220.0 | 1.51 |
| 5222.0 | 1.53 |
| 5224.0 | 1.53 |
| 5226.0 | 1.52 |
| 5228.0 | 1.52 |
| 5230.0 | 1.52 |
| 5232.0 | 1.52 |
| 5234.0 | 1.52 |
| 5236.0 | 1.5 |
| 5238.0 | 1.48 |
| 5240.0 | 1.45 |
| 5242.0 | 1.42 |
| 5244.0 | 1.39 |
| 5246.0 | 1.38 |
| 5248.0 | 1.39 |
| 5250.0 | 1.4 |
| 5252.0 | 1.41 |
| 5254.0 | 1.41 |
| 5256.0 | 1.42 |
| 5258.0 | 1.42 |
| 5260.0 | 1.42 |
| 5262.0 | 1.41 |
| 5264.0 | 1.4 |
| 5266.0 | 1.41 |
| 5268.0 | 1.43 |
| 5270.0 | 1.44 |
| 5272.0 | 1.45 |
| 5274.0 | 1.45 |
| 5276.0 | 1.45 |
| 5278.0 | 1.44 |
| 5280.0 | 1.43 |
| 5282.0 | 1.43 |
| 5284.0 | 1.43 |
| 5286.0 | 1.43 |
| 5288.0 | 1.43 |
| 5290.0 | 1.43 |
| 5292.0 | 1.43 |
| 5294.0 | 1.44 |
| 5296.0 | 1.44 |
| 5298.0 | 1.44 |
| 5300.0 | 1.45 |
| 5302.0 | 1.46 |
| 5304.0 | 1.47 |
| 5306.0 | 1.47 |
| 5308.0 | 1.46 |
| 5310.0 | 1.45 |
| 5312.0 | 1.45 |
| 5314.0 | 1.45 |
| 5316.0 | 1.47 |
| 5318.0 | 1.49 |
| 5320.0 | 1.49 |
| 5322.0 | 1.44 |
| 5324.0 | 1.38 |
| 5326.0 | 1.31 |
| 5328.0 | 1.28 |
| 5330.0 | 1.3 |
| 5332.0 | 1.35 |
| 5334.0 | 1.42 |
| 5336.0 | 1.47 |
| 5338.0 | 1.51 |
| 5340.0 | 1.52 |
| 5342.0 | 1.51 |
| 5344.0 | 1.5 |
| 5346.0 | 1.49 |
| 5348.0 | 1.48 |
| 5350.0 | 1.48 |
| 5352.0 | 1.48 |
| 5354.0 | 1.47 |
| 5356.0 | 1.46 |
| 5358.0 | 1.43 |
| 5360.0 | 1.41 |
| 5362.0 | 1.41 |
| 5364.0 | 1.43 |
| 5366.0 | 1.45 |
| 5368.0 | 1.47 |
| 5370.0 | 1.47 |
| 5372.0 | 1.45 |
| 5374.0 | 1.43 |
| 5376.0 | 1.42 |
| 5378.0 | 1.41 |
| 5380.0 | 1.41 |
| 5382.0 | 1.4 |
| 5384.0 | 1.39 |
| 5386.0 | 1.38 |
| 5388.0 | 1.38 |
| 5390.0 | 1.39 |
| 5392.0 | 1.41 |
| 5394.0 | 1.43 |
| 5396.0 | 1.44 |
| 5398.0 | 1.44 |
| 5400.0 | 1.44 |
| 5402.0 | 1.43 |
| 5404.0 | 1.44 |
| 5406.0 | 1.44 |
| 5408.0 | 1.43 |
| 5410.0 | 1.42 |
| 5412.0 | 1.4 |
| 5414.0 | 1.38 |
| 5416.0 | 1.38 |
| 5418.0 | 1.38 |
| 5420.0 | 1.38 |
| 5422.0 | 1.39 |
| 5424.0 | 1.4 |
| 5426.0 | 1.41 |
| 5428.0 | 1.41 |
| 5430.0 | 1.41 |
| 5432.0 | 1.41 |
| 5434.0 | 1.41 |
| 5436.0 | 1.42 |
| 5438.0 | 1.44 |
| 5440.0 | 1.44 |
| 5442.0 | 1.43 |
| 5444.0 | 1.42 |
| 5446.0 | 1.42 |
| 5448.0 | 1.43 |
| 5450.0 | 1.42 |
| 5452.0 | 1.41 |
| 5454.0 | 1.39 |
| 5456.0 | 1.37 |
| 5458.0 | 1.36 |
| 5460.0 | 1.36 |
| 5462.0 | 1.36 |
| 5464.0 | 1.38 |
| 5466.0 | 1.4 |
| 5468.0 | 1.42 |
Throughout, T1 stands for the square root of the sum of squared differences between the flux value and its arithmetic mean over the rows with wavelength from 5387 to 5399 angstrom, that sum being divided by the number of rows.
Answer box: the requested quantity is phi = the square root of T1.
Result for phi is 0.154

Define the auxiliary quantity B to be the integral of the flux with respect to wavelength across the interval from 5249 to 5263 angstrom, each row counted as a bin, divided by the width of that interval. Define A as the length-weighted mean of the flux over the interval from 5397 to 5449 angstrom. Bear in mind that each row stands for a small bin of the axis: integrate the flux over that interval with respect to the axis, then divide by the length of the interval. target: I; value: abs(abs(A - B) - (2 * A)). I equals 2.83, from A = 1.415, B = 1.41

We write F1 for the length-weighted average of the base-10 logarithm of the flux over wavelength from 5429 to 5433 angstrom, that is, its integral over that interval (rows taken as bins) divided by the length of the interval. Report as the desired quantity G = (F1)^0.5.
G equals 0.386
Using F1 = 0.149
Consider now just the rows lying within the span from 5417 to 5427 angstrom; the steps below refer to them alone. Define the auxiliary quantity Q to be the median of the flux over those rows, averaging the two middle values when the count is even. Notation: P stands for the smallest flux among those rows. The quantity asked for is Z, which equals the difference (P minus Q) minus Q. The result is -1.40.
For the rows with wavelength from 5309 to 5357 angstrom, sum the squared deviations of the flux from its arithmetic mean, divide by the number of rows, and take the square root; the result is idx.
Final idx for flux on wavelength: 0.068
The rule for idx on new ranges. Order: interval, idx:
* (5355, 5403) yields 0.025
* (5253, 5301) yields 0.014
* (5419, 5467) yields 0.024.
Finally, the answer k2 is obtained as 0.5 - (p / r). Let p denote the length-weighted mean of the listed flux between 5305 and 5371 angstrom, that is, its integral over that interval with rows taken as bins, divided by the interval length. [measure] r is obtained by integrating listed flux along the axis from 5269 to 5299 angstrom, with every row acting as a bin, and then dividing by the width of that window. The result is -0.505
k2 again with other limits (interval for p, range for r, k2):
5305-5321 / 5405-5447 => -0.540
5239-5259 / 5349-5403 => -0.485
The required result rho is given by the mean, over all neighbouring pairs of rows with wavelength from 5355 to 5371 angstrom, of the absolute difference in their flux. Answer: 0.016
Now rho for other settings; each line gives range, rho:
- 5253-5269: 0.009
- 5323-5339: 0.047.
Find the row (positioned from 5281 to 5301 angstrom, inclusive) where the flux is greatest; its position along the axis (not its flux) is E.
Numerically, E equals 5300.0 angstrom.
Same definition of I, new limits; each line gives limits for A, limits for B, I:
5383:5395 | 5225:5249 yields 2.72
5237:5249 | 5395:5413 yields 2.82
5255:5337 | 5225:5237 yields 2.77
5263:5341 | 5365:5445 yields 2.85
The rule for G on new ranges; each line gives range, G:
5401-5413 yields 0.393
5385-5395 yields 0.381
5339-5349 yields 0.420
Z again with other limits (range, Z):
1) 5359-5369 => -1.45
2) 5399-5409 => -1.45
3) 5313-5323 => -1.50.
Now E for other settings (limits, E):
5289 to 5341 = 5340.0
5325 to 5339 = 5338.0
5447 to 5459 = 5448.0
